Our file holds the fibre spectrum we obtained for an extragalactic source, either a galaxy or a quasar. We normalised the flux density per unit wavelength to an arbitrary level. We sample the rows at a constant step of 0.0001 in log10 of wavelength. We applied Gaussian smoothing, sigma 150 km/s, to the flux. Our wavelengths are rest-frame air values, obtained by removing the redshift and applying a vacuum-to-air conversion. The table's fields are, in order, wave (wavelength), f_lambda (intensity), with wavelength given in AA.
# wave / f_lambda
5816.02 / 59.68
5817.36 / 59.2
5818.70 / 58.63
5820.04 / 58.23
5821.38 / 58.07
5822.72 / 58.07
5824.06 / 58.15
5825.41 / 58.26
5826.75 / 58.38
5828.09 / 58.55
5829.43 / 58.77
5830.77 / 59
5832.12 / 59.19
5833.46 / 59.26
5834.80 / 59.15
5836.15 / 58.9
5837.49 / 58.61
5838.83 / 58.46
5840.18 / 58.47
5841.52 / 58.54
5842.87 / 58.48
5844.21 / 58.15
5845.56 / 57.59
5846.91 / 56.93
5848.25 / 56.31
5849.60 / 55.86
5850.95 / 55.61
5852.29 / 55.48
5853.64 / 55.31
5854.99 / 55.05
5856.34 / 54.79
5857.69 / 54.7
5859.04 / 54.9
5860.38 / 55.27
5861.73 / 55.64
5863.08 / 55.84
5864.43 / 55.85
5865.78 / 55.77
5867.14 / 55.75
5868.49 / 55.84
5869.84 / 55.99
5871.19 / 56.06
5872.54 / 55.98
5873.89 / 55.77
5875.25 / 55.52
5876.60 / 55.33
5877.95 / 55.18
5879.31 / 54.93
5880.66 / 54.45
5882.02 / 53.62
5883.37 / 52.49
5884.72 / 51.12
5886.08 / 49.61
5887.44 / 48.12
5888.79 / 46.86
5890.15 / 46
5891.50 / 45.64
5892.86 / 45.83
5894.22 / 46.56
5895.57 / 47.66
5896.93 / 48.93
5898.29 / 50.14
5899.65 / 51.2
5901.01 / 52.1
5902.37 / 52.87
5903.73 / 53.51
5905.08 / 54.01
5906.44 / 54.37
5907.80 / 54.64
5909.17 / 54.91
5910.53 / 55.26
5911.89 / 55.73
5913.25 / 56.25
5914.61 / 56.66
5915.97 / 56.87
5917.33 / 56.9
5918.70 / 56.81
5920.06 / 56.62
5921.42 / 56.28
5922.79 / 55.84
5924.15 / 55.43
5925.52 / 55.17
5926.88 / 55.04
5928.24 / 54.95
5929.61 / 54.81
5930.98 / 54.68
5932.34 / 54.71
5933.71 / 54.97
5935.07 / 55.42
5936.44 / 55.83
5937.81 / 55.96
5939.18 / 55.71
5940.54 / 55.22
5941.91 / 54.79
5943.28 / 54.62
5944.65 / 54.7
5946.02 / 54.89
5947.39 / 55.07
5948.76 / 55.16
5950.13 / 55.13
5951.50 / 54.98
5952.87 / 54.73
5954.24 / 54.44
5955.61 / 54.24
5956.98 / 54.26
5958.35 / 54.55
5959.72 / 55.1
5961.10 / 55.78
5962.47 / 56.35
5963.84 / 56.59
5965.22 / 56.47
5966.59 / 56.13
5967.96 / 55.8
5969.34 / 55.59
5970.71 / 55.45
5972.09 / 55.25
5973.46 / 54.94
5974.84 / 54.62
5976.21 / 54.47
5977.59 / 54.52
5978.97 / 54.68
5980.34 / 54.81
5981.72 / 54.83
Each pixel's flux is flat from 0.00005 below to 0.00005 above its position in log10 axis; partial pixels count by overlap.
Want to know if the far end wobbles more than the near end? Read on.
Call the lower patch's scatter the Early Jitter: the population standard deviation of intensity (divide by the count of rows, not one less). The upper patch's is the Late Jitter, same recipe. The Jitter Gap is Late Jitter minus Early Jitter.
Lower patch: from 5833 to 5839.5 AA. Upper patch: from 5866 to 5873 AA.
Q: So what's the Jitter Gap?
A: -0.19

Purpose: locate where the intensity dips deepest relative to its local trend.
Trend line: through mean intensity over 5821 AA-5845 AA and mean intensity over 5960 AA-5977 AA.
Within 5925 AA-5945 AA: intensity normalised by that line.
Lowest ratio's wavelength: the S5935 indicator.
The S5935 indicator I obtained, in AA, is 5930.98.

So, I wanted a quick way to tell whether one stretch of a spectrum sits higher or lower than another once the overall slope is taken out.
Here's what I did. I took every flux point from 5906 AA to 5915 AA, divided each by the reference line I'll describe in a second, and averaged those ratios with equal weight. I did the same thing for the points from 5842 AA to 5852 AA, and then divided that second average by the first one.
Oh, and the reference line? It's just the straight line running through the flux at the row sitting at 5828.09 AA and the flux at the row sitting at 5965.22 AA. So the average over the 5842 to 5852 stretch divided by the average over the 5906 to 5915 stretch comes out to 1.012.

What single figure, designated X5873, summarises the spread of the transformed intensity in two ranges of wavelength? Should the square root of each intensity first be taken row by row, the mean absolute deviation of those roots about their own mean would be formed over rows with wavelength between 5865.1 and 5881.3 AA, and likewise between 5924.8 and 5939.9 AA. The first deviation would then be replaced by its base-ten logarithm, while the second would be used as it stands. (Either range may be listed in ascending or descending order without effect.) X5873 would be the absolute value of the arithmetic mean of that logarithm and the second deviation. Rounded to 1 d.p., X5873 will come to 0.8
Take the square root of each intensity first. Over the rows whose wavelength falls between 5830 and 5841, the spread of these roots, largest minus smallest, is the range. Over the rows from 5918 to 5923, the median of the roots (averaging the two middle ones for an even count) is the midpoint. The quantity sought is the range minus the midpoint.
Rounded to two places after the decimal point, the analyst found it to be -7.46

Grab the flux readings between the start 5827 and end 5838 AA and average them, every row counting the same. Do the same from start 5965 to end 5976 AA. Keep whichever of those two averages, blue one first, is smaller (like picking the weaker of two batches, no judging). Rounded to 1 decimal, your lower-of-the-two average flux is 55.5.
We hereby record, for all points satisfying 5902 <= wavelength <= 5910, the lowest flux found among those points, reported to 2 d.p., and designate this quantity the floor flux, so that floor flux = 52.87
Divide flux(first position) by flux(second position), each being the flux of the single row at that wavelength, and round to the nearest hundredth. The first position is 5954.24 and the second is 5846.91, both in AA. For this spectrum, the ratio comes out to 0.96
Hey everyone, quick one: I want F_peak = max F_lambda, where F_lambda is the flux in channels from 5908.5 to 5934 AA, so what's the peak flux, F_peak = 56.9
